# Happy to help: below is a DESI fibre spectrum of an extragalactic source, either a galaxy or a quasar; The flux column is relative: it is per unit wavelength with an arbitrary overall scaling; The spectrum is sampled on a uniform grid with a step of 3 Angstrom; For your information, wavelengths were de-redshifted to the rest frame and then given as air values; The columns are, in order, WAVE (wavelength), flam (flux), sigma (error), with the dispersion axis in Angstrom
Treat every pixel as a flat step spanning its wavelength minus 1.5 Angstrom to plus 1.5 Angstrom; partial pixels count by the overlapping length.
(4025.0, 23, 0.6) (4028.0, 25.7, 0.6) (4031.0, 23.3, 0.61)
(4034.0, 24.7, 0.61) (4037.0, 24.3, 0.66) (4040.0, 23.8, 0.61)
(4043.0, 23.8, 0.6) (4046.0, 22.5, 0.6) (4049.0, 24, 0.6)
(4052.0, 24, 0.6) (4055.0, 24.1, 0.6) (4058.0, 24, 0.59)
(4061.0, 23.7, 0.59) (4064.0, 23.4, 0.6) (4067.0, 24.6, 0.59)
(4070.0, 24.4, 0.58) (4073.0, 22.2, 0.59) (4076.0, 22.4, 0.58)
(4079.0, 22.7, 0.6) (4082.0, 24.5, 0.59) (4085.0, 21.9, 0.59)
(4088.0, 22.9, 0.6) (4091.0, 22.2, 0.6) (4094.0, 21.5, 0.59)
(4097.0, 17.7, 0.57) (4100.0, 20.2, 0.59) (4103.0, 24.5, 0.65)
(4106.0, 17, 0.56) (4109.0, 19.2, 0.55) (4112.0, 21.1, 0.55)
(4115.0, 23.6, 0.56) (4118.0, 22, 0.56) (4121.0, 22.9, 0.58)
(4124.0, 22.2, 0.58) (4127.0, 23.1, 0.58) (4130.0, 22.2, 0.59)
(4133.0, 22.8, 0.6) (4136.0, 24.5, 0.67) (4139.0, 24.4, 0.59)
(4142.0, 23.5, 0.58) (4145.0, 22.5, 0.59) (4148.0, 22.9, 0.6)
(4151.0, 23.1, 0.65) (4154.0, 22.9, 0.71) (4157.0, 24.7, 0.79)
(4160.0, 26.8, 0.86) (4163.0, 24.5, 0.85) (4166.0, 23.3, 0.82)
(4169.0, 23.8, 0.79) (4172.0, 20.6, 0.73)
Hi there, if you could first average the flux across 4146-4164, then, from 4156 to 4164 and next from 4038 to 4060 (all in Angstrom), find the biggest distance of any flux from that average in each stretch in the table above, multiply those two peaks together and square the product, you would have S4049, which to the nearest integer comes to 19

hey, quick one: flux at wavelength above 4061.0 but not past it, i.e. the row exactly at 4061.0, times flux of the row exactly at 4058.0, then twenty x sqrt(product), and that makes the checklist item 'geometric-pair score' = 477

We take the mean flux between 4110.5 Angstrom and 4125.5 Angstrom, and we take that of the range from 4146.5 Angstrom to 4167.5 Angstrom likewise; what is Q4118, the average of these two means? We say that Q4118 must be 23.2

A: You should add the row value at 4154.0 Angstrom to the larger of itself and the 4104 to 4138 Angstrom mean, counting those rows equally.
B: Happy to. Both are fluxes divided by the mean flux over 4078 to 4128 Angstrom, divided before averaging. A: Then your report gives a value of 2.11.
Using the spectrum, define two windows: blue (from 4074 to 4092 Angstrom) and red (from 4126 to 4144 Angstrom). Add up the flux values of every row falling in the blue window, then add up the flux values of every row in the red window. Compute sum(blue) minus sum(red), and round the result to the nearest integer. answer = -4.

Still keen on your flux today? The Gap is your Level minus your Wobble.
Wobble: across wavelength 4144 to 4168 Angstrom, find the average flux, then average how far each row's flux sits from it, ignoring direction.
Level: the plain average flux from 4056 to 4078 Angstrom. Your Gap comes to 22.4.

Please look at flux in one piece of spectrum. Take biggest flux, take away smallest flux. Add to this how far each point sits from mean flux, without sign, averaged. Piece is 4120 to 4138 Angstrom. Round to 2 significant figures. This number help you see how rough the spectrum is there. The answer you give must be 2.9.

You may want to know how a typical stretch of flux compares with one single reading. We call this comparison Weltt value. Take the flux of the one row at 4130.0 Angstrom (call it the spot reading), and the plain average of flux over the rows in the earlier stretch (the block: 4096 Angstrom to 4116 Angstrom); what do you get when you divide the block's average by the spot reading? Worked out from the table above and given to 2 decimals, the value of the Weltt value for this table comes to 0.92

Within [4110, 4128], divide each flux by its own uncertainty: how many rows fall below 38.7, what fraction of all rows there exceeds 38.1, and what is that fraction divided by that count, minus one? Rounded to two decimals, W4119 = -0.50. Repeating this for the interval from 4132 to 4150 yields -0.83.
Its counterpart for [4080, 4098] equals -0.93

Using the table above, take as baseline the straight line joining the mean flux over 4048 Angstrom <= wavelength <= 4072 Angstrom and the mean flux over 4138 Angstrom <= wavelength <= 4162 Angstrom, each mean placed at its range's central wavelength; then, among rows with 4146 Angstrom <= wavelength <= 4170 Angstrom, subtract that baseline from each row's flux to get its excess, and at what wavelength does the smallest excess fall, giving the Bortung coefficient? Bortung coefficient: 4148.0 Angstrom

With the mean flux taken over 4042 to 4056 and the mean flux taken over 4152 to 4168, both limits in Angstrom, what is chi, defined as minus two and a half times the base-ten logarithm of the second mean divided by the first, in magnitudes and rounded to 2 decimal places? -0.03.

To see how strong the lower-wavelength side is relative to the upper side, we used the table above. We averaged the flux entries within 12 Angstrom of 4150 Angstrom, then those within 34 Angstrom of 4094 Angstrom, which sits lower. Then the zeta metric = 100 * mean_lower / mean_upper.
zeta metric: 93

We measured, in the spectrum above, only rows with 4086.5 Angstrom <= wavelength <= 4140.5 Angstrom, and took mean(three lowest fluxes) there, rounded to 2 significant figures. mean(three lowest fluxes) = 18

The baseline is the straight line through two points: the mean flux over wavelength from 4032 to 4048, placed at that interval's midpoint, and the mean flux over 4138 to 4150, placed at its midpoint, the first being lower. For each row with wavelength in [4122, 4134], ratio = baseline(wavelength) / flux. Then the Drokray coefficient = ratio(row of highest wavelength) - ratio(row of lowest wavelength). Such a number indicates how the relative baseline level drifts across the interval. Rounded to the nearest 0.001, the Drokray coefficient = -0.030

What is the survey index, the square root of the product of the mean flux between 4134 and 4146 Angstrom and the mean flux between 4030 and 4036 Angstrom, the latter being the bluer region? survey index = 23.9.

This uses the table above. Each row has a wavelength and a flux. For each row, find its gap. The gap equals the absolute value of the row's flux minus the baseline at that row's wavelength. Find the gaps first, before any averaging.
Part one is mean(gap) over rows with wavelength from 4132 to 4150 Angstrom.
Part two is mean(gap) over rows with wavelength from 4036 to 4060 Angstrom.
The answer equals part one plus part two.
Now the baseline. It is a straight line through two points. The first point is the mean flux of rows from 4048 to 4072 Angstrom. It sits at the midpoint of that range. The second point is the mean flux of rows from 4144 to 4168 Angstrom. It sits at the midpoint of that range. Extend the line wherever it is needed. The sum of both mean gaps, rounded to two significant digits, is 1.1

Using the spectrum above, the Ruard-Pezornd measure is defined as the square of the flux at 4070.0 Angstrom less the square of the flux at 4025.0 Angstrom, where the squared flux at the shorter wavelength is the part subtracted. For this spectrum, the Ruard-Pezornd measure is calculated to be 66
